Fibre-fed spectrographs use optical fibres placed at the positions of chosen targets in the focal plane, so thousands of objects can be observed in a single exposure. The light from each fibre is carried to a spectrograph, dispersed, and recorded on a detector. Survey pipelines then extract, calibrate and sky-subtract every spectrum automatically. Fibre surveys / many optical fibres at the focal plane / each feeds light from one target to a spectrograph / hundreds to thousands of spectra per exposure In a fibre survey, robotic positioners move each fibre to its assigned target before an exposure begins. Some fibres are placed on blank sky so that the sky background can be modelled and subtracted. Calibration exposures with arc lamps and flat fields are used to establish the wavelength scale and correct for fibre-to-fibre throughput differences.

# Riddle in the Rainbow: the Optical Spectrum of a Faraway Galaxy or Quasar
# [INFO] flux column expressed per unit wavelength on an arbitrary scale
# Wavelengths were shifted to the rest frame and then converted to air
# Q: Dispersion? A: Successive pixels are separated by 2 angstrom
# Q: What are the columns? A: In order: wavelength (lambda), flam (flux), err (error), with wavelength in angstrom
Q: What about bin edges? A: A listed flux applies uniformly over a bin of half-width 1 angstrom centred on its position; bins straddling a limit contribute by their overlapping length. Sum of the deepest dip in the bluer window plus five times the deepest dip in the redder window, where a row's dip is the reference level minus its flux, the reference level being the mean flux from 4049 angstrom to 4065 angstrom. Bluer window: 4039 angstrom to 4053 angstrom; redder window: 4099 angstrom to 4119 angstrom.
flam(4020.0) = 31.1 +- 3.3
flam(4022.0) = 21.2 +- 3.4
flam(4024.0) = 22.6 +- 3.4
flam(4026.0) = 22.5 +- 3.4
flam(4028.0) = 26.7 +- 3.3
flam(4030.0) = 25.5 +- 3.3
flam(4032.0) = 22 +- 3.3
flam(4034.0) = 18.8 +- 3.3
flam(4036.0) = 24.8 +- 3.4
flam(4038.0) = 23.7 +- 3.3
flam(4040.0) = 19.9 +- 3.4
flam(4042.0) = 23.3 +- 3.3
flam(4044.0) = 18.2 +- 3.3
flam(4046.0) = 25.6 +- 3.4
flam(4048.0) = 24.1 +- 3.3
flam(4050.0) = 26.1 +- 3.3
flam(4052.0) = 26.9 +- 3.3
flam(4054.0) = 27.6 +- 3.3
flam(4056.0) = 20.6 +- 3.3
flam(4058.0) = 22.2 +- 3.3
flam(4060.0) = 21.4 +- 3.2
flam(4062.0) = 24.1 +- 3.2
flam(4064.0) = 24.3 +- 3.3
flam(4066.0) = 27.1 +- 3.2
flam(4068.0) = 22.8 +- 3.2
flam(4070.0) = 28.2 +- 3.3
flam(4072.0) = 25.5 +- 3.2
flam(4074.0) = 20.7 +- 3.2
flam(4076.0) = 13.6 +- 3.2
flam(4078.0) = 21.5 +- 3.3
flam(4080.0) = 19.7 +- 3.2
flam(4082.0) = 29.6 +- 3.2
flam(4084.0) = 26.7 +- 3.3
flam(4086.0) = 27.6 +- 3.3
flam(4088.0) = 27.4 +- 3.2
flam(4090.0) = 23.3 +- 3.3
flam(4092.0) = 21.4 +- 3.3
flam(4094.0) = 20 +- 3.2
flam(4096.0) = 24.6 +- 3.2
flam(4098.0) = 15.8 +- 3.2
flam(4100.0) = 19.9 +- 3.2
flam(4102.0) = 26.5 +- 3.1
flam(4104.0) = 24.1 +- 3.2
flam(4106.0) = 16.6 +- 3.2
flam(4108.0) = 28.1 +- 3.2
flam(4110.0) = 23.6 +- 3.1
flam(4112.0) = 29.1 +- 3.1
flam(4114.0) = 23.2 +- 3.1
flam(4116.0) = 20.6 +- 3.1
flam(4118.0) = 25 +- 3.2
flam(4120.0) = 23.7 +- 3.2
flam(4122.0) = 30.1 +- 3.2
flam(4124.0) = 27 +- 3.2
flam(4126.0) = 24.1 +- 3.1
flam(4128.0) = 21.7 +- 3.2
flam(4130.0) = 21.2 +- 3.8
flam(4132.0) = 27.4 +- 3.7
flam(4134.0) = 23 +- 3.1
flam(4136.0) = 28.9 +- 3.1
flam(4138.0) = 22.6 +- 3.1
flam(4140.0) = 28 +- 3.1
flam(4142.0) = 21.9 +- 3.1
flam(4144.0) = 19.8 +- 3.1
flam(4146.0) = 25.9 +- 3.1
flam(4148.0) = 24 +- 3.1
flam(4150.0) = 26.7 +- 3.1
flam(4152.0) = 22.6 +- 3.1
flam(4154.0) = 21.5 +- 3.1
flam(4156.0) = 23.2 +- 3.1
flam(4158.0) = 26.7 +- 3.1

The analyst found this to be 44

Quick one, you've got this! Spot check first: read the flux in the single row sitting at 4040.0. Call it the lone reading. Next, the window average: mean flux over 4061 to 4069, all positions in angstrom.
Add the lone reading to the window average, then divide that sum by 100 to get 0.445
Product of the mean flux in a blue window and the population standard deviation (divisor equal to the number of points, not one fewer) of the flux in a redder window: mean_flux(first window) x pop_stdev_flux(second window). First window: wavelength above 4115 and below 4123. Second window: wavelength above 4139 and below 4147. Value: 80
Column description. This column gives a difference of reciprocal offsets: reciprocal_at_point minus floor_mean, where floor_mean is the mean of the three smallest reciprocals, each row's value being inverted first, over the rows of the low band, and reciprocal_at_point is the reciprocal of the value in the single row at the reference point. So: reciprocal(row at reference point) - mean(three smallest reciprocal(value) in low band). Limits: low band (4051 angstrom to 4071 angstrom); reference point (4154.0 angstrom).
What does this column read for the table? 0.010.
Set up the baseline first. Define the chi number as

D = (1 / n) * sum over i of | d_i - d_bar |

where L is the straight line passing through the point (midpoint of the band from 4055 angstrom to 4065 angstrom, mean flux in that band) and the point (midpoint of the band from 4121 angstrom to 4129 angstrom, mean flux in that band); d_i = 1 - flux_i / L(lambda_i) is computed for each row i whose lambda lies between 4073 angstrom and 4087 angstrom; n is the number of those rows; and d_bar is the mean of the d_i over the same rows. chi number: 0.18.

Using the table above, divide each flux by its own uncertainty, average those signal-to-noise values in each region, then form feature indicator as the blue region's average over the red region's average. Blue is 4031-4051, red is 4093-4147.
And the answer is 0.910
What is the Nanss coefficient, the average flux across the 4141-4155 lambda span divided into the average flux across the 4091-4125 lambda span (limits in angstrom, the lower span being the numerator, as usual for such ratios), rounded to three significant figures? 1.01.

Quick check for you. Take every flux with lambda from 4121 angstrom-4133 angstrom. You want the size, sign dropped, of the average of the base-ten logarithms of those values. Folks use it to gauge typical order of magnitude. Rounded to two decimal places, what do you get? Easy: 1.40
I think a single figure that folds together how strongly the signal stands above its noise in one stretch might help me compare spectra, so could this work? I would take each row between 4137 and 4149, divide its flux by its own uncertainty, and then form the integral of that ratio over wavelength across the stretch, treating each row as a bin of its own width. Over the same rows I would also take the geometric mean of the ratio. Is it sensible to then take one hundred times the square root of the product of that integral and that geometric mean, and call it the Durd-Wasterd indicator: 2640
